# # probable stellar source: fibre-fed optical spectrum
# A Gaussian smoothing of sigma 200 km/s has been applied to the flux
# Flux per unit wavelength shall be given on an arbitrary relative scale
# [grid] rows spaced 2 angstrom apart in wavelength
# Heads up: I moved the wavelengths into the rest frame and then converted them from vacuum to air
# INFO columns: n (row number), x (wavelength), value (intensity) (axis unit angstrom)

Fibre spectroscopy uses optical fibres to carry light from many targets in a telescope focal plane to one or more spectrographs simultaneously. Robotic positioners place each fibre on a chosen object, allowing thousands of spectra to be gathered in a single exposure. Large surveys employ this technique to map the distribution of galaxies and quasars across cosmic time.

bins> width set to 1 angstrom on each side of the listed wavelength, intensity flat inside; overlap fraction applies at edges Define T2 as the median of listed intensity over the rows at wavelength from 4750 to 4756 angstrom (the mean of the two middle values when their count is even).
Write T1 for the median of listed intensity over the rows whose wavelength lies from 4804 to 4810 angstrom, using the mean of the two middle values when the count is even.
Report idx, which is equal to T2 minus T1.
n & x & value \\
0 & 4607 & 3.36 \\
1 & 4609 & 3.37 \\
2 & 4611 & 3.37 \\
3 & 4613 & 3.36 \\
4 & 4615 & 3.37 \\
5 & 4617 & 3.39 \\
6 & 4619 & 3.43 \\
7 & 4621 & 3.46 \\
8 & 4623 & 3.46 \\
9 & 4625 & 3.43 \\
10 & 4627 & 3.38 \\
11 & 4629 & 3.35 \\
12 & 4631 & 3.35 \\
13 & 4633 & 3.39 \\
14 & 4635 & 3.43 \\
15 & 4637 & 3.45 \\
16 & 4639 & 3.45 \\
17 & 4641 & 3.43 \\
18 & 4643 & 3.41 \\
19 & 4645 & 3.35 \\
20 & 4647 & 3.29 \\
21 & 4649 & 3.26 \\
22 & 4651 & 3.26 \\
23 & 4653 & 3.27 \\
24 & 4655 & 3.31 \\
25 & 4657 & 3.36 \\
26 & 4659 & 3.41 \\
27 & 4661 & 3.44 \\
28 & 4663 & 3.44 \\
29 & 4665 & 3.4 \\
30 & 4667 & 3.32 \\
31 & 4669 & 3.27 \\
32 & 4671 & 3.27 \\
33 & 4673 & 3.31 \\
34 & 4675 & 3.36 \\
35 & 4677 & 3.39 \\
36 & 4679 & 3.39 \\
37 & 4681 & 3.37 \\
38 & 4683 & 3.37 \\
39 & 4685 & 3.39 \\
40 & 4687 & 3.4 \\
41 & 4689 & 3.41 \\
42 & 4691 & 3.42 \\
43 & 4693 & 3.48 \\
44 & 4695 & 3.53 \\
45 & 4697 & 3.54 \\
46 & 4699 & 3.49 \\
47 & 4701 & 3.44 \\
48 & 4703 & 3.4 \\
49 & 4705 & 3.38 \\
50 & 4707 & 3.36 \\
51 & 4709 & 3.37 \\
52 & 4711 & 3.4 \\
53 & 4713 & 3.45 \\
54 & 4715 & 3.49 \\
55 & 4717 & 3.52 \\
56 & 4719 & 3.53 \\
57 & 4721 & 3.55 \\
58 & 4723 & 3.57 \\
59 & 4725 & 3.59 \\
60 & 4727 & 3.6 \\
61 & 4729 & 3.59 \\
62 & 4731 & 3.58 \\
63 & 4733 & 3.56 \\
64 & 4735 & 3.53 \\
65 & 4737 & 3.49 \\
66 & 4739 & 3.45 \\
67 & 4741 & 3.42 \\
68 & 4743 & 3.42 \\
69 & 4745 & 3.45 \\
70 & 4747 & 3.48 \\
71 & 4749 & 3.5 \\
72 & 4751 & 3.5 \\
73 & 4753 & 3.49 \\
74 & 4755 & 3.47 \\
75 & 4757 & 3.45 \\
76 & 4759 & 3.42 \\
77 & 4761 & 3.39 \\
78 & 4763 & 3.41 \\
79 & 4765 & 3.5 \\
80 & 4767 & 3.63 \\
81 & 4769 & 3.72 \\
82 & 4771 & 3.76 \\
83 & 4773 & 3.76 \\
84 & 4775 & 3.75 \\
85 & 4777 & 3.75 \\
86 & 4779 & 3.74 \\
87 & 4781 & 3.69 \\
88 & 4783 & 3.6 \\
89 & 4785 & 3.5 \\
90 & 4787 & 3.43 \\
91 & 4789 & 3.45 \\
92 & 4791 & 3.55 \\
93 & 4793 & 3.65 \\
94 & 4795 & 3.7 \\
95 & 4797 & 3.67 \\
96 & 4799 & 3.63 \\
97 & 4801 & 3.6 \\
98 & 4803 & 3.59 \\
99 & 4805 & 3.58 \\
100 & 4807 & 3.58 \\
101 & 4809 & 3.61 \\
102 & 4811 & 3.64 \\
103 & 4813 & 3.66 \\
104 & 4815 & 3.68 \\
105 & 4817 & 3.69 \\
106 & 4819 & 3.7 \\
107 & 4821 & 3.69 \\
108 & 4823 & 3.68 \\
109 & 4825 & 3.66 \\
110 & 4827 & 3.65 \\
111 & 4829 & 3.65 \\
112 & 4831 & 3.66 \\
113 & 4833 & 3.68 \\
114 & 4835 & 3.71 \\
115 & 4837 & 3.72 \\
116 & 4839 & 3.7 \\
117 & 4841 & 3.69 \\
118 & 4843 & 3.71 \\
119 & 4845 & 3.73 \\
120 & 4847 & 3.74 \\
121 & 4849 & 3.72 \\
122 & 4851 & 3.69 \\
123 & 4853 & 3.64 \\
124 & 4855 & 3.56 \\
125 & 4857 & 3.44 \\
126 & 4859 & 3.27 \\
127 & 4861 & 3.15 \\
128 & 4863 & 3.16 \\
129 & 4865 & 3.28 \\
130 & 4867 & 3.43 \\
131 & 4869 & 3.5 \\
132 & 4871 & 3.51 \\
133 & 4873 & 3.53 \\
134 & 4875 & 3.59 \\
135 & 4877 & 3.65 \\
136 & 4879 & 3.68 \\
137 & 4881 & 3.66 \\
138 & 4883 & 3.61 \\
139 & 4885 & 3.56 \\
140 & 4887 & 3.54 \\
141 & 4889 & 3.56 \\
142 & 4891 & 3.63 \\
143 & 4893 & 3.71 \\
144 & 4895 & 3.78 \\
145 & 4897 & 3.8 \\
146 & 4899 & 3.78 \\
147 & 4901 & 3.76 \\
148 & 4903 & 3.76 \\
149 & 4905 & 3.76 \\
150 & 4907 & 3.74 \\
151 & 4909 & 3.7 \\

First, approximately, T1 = 3.58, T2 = 3.49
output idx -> -0.09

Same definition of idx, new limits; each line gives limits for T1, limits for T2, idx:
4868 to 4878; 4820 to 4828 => 0.14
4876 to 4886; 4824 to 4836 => 0.01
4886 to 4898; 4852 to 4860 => -0.17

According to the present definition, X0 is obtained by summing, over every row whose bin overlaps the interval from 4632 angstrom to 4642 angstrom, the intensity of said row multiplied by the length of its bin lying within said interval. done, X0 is 34.3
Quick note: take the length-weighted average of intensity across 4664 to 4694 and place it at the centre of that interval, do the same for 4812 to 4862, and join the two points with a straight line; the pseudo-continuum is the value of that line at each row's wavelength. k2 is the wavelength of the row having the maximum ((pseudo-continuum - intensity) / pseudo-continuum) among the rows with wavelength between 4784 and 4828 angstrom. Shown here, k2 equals 4787 angstrom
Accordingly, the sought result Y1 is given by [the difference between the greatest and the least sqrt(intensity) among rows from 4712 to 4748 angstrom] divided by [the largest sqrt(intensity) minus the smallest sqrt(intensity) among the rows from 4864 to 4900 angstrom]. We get 0.3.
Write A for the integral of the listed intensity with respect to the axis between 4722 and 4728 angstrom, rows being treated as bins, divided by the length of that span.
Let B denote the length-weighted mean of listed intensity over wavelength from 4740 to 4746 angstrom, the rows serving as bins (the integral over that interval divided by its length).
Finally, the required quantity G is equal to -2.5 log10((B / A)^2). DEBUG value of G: 0.10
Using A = 3.59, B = 3.43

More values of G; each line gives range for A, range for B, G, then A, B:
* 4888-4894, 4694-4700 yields 0.07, 3.63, 3.52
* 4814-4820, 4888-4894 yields 0.03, 3.69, 3.63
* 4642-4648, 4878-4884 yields -0.19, 3.35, 3.65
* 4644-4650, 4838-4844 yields -0.25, 3.30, 3.70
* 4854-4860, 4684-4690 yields 0.01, 3.42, 3.40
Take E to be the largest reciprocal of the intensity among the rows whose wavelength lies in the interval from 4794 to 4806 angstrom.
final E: 0.279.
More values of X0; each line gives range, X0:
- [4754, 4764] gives 34.3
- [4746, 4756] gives 34.9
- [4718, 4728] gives 35.7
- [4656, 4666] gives 34.1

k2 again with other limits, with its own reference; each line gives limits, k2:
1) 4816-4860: 4859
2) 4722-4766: 4761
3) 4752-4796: 4787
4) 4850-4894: 4861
